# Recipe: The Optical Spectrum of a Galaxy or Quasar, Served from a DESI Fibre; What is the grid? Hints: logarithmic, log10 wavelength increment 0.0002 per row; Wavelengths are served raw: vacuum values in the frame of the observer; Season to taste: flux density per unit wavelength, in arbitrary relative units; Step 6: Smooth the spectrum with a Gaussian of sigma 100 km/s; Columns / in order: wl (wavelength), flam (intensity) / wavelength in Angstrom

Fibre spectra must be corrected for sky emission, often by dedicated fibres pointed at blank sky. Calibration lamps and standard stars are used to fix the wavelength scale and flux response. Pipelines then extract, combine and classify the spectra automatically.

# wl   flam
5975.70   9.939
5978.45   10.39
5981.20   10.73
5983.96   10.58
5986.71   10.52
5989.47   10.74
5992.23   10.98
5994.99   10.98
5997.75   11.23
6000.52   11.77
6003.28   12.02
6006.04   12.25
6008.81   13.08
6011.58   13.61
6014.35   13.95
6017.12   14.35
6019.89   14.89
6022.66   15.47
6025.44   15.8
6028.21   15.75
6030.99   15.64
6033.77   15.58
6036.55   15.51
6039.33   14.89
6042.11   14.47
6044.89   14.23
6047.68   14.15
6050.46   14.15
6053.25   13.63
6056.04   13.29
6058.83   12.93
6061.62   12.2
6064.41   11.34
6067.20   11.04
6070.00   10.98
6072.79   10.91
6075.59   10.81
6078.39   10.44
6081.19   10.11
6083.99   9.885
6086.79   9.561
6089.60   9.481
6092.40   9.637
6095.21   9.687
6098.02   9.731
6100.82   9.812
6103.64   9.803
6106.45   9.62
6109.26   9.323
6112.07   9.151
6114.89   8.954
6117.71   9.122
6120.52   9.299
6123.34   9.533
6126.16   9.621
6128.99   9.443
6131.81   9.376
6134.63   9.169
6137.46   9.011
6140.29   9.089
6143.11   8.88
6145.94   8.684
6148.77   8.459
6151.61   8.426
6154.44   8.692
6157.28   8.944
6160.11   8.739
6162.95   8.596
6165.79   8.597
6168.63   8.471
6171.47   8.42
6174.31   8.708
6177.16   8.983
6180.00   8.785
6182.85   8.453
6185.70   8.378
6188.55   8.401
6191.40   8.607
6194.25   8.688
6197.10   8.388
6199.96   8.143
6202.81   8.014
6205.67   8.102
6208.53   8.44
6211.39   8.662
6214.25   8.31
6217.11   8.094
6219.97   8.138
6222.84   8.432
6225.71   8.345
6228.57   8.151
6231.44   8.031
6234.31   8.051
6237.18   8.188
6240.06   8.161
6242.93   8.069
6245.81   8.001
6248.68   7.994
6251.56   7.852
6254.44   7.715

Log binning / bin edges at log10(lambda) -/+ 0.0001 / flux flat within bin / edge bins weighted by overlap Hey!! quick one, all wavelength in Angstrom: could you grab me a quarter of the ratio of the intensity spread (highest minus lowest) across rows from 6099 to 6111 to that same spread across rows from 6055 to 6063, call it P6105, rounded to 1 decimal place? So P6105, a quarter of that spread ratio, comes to 0.1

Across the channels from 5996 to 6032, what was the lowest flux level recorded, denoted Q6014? 11.23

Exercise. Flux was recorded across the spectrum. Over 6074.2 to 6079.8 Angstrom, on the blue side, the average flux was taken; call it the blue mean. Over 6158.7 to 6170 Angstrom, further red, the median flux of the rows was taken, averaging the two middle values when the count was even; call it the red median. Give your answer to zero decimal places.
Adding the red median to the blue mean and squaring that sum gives 369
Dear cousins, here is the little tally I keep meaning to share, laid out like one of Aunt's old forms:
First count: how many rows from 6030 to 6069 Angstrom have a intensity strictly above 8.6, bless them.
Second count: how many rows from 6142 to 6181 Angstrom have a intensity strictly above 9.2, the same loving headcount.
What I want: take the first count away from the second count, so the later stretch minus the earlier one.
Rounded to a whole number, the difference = -14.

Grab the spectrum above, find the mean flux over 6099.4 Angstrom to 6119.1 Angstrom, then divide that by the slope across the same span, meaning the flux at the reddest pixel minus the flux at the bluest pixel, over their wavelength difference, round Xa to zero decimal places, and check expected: -230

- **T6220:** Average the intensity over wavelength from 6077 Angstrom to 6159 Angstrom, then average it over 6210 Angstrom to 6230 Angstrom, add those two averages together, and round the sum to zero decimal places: 18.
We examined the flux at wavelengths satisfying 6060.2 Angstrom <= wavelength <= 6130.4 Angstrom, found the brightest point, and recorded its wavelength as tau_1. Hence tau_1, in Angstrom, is 6061.62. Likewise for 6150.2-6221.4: 6177.16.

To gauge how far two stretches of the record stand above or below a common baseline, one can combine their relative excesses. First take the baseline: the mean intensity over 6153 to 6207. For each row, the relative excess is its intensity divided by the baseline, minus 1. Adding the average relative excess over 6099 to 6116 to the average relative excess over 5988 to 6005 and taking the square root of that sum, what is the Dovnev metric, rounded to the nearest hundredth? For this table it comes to 0.66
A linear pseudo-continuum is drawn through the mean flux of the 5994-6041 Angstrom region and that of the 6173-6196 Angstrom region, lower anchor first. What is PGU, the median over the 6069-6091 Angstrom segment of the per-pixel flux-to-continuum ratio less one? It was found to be -0.14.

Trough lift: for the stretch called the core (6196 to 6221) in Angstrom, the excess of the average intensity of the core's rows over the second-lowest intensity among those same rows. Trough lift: 0.16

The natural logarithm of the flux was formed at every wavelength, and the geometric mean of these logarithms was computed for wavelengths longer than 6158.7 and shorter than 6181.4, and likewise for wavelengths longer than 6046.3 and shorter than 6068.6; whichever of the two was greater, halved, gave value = 1.27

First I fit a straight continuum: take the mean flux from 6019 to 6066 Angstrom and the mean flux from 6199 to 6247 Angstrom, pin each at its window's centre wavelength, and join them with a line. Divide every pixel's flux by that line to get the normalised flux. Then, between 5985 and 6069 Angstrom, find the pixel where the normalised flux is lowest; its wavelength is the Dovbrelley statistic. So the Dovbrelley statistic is 5986.71 Angstrom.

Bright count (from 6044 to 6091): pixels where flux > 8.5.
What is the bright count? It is 17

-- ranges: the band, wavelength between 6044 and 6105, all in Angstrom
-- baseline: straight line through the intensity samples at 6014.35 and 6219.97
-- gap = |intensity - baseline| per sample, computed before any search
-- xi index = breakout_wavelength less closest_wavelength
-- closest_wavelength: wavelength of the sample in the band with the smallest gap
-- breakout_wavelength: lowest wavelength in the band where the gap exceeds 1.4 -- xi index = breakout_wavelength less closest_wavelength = 8.4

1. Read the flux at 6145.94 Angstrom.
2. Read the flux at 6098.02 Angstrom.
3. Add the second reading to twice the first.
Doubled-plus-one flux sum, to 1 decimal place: 27.1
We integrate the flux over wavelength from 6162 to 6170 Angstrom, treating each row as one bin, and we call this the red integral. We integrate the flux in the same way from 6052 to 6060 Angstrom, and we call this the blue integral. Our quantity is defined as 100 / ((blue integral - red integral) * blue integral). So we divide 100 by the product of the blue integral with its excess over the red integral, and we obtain 0.02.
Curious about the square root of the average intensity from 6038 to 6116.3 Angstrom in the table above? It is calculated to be 3.3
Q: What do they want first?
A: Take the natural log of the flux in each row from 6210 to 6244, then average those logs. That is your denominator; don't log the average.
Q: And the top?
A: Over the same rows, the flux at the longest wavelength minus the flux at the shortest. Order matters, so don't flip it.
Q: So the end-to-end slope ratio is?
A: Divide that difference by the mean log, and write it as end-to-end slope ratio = -0.28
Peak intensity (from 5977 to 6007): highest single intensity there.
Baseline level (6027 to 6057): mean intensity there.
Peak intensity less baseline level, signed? -2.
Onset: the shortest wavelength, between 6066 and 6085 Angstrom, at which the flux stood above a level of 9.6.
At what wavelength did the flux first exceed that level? 6067.20 Angstrom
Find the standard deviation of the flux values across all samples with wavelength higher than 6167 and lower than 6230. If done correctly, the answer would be 0.25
